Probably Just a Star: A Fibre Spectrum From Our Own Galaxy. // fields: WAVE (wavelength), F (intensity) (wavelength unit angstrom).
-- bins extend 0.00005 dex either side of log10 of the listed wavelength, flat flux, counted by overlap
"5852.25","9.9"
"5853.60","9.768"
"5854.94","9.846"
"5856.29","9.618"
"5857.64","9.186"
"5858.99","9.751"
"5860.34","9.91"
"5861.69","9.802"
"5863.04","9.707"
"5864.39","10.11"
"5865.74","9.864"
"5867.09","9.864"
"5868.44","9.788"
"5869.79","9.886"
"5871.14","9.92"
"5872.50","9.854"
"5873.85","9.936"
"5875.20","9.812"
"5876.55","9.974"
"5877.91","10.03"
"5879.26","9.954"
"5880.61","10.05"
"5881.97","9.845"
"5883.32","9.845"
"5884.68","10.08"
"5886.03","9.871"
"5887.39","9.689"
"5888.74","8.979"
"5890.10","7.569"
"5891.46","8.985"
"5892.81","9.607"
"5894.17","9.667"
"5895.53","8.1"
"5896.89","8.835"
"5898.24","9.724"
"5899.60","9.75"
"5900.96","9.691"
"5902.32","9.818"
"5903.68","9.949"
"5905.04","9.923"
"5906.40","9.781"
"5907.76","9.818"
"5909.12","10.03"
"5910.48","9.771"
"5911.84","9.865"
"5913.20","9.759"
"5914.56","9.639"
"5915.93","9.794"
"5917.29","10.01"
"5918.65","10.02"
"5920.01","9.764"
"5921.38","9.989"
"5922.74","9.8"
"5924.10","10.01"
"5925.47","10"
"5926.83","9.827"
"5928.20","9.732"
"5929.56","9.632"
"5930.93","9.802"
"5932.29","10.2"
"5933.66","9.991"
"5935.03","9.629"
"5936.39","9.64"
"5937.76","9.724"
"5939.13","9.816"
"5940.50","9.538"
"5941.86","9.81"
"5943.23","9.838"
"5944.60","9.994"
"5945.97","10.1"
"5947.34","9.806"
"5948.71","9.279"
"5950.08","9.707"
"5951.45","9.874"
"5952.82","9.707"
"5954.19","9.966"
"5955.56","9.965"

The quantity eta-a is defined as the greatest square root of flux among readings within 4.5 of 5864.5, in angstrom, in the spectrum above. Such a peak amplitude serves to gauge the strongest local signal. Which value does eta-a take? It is 3.180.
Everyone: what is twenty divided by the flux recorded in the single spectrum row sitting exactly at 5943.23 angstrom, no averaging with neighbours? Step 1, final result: 2.03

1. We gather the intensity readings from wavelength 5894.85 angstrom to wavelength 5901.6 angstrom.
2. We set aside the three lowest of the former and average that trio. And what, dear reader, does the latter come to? 8.88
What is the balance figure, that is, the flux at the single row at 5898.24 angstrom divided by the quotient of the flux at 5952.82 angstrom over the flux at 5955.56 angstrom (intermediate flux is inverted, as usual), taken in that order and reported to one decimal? 10.0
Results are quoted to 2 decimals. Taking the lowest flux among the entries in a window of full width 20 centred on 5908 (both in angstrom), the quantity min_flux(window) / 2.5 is 3.86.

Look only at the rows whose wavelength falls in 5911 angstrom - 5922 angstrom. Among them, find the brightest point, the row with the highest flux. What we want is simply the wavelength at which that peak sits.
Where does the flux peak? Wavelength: 5918.65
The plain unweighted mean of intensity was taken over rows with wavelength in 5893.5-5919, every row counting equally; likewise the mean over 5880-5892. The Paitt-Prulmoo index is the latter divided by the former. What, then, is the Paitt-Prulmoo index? 0.97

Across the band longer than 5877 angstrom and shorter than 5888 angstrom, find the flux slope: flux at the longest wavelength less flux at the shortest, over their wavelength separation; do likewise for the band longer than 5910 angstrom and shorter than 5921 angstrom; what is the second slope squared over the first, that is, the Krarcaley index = 0.00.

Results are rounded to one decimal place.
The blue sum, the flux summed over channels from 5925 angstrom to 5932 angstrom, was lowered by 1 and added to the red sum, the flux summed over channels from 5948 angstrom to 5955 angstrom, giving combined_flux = 96.5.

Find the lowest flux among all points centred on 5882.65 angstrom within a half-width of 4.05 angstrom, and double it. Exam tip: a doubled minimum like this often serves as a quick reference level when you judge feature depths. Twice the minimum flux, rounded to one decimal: 19.7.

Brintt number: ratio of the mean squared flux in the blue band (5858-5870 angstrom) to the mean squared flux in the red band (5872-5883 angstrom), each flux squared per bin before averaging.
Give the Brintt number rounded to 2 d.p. 0.98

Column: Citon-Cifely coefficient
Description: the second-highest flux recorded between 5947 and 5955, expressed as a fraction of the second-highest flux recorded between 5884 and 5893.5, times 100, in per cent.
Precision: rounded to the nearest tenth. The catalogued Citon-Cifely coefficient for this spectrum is 100.0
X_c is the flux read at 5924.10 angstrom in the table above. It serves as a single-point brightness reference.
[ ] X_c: 10.01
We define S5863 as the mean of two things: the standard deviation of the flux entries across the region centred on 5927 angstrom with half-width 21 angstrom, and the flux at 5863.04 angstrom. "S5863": 4.93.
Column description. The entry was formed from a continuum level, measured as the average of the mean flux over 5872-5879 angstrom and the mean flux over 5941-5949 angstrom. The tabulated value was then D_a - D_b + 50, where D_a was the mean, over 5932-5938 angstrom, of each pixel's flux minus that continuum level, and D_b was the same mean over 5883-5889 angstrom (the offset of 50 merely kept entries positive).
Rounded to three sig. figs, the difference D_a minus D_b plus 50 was 50.1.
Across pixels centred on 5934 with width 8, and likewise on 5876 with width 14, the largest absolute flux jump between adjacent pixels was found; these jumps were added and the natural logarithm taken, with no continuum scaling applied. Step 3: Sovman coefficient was -0.51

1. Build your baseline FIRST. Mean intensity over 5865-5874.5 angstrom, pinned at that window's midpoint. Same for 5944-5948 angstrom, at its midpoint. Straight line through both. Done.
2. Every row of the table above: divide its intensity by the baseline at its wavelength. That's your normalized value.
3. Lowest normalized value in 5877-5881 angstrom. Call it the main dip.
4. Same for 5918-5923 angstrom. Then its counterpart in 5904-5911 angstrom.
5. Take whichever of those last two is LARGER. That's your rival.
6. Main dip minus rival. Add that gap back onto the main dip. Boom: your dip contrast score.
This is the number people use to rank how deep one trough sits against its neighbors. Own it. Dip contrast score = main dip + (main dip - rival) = 1.03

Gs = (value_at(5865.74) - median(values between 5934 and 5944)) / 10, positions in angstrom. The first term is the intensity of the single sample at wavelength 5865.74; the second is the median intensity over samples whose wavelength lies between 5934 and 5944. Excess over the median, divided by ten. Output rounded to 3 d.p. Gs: 0.014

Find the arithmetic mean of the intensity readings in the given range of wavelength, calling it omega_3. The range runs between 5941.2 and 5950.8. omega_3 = 9.79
